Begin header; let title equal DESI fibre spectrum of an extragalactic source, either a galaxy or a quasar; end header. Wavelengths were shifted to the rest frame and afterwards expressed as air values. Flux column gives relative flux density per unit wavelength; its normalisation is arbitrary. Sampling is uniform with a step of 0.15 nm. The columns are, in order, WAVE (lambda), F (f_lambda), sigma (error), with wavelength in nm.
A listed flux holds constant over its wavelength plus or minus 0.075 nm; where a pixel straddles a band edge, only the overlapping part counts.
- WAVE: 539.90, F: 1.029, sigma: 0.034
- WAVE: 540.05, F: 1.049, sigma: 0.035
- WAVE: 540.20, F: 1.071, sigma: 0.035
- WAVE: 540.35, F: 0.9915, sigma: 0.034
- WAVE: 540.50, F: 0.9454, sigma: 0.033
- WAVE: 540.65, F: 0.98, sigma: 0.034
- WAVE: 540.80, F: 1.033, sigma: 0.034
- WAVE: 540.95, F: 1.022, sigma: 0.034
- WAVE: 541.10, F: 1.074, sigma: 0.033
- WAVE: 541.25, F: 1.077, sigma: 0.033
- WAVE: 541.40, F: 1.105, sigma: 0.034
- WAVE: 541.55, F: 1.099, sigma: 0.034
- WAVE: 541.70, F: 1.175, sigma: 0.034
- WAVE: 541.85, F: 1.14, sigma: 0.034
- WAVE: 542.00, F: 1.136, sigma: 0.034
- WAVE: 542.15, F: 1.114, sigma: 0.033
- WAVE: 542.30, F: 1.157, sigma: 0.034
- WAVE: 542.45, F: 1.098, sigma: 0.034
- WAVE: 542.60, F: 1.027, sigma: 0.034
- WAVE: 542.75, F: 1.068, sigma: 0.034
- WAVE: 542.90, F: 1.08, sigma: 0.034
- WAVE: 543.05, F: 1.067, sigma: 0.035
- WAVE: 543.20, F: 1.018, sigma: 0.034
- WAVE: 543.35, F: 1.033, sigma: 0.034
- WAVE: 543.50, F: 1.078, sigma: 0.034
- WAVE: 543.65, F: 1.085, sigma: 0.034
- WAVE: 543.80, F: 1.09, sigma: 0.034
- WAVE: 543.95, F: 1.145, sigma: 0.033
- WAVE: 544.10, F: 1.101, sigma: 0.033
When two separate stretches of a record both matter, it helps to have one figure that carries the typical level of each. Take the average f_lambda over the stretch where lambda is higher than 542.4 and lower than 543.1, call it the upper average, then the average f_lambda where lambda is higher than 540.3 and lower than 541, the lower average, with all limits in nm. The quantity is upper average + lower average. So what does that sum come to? 2.06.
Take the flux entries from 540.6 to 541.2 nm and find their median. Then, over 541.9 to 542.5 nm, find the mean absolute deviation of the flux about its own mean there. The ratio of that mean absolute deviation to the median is 0.0197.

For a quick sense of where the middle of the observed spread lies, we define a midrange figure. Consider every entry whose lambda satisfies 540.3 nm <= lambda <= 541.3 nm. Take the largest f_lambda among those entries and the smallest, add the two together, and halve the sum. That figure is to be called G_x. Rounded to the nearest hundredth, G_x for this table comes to 1.01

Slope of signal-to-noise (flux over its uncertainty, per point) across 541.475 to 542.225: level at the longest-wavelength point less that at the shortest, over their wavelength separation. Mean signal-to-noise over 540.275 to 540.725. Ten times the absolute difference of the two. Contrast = 265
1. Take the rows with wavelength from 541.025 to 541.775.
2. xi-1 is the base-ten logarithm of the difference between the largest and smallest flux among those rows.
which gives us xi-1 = -1.00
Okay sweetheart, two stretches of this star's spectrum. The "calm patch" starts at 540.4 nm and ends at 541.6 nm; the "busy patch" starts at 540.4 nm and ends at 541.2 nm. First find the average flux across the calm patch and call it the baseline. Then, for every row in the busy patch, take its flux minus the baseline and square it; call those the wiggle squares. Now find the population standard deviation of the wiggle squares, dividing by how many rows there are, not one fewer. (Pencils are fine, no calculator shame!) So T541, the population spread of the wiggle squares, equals 0.003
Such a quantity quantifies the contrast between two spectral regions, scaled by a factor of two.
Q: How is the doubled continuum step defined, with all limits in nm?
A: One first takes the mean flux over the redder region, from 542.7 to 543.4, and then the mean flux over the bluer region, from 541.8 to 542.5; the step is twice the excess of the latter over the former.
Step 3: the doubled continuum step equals 0.15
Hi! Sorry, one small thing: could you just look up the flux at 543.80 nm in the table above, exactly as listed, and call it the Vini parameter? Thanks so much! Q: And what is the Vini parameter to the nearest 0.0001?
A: 1.0900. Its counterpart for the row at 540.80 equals 1.0330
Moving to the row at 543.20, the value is 1.0180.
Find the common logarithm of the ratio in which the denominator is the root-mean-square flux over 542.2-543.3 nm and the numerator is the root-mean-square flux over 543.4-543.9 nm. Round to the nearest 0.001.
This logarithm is 0.004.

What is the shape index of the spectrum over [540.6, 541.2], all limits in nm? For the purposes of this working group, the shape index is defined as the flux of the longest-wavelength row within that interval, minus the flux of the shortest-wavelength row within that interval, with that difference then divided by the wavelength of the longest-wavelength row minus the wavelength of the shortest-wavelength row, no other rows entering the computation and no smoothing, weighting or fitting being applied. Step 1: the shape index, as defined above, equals 0.21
